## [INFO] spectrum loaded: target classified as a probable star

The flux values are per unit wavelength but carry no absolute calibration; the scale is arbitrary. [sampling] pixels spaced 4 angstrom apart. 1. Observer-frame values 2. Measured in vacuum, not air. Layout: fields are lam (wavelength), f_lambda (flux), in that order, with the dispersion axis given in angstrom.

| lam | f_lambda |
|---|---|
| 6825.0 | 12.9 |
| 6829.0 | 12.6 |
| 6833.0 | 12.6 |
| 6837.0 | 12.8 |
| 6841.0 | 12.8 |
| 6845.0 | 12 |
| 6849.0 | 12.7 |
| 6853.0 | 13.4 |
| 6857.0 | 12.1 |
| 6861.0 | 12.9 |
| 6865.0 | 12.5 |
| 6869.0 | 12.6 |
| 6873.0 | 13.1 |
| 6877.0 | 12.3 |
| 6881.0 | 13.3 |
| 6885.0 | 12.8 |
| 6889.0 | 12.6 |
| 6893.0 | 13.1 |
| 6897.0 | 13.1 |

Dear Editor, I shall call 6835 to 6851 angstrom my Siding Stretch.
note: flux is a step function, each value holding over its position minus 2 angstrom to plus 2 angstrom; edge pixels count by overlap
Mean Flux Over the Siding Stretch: 12.6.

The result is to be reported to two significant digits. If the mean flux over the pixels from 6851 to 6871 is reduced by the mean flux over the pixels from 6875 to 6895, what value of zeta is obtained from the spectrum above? -0.12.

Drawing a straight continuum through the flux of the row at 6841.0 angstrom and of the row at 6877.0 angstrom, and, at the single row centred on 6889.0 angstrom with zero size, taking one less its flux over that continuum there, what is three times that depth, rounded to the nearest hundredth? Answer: -0.12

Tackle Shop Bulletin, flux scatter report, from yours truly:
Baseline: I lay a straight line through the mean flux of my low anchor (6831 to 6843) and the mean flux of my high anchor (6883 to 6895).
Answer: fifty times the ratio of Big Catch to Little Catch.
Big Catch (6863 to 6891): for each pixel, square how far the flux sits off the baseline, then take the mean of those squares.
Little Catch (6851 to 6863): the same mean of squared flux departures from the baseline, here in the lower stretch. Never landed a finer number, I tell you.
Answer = 19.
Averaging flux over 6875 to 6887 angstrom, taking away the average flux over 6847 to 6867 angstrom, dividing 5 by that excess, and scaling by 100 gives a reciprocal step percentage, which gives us 6250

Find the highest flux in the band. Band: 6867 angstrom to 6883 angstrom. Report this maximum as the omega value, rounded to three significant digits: 13.3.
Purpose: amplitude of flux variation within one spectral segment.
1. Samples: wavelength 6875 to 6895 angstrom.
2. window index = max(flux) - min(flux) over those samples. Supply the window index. 1.00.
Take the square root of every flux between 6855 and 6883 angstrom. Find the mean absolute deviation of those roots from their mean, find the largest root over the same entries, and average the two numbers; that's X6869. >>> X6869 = 1.85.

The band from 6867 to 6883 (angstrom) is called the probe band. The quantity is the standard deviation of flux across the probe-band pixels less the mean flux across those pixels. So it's -12.4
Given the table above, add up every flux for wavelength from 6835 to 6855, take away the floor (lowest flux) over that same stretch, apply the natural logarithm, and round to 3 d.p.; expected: 3.945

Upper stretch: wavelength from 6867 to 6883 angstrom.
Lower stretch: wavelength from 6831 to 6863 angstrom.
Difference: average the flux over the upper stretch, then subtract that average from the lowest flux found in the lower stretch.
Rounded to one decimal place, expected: -0.8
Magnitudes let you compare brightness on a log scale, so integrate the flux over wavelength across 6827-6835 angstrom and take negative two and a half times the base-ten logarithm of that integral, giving -5.0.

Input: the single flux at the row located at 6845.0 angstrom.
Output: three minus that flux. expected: -9.0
